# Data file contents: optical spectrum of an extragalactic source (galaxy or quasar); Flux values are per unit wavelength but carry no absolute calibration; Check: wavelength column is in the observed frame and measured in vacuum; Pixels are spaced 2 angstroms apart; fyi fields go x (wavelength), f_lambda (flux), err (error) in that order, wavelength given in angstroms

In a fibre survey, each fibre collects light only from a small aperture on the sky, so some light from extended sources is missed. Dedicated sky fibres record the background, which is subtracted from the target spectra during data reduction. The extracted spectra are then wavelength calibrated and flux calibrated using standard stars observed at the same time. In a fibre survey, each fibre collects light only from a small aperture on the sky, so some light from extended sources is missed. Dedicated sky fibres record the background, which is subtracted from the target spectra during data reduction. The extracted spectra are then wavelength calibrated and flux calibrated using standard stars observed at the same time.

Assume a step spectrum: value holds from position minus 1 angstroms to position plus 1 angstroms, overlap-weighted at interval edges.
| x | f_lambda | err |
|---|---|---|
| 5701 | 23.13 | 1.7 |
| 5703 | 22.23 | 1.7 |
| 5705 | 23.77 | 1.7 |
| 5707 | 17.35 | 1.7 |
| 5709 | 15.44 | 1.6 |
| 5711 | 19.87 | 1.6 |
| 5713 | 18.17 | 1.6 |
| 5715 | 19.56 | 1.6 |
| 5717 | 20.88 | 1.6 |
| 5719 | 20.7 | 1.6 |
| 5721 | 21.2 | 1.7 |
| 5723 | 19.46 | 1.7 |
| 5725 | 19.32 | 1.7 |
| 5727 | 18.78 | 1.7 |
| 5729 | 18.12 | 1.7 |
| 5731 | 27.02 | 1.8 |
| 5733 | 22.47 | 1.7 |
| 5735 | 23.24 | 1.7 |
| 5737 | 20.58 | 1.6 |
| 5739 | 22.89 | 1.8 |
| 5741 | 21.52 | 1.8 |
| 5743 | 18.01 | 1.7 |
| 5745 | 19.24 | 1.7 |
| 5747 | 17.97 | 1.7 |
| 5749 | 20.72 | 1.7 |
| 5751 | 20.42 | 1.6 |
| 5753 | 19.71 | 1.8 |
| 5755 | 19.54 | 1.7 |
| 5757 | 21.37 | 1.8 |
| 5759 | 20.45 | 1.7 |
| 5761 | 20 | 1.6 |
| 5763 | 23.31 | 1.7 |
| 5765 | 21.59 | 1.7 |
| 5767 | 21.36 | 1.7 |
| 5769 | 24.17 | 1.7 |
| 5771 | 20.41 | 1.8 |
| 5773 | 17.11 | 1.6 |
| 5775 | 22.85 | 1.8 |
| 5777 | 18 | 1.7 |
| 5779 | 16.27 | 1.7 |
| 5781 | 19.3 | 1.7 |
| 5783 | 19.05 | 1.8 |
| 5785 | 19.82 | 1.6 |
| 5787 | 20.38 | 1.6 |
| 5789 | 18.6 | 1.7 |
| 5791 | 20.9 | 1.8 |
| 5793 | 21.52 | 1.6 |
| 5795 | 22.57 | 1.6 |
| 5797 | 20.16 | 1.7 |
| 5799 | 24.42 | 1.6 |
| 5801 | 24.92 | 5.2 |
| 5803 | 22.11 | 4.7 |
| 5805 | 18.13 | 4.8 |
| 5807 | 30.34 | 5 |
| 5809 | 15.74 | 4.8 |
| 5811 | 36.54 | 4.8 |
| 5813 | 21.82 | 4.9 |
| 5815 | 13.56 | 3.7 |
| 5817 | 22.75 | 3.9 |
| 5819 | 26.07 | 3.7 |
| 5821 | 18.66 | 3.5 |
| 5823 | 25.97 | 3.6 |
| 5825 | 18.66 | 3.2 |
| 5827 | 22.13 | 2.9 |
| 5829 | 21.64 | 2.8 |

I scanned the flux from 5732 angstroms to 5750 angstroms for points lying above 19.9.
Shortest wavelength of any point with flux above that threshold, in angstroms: 5733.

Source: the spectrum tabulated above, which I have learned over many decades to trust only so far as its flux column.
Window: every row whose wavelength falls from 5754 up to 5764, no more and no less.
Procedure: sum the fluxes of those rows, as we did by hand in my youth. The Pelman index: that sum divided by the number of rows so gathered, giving 20.93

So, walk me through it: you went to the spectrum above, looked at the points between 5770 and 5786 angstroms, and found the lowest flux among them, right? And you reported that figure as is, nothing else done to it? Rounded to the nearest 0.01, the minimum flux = 16.27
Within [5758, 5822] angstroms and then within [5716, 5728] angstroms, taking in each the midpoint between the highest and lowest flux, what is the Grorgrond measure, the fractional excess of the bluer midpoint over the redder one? -0.20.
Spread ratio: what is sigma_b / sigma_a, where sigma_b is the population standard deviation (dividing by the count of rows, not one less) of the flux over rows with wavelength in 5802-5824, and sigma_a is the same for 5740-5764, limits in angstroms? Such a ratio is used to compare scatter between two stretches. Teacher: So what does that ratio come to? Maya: 4.4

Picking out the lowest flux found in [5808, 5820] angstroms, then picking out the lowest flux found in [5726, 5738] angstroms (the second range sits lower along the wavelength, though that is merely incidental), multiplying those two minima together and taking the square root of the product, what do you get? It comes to 15.7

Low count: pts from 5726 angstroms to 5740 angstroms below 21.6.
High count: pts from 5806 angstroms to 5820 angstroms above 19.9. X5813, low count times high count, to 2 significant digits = 15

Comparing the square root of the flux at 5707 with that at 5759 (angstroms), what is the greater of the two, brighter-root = 4.52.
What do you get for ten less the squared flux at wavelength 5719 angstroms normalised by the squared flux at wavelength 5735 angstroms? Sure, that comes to 9.21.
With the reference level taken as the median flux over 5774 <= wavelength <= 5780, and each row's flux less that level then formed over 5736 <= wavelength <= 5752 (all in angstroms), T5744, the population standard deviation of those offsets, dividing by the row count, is 1.59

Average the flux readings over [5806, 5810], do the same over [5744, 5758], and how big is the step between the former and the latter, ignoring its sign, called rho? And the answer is 3.2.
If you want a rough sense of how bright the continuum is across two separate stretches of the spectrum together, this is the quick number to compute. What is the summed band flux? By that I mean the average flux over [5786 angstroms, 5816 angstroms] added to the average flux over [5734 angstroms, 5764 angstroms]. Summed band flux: 42.7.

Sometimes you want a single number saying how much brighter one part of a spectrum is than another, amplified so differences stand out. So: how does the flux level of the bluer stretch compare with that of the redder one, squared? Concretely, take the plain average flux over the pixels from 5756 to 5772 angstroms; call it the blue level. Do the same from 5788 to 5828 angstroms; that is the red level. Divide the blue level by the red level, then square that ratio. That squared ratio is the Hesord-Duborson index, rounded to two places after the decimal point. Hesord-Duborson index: 0.94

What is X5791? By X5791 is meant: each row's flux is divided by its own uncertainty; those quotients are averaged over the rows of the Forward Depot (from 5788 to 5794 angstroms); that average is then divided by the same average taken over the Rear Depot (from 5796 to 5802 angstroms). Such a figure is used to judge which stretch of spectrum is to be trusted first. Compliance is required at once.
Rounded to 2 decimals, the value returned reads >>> 1.13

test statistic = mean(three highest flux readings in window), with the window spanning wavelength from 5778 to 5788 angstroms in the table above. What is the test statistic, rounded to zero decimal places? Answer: 20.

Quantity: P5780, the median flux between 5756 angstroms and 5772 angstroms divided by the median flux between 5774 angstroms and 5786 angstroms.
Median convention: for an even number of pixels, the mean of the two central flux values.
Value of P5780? 1.11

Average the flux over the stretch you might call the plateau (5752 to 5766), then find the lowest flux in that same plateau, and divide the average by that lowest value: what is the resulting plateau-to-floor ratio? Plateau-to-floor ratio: 1.07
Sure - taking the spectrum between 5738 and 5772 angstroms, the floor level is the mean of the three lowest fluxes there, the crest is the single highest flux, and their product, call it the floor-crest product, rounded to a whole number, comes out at 445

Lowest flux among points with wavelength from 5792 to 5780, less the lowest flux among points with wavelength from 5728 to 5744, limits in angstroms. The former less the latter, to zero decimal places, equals 1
